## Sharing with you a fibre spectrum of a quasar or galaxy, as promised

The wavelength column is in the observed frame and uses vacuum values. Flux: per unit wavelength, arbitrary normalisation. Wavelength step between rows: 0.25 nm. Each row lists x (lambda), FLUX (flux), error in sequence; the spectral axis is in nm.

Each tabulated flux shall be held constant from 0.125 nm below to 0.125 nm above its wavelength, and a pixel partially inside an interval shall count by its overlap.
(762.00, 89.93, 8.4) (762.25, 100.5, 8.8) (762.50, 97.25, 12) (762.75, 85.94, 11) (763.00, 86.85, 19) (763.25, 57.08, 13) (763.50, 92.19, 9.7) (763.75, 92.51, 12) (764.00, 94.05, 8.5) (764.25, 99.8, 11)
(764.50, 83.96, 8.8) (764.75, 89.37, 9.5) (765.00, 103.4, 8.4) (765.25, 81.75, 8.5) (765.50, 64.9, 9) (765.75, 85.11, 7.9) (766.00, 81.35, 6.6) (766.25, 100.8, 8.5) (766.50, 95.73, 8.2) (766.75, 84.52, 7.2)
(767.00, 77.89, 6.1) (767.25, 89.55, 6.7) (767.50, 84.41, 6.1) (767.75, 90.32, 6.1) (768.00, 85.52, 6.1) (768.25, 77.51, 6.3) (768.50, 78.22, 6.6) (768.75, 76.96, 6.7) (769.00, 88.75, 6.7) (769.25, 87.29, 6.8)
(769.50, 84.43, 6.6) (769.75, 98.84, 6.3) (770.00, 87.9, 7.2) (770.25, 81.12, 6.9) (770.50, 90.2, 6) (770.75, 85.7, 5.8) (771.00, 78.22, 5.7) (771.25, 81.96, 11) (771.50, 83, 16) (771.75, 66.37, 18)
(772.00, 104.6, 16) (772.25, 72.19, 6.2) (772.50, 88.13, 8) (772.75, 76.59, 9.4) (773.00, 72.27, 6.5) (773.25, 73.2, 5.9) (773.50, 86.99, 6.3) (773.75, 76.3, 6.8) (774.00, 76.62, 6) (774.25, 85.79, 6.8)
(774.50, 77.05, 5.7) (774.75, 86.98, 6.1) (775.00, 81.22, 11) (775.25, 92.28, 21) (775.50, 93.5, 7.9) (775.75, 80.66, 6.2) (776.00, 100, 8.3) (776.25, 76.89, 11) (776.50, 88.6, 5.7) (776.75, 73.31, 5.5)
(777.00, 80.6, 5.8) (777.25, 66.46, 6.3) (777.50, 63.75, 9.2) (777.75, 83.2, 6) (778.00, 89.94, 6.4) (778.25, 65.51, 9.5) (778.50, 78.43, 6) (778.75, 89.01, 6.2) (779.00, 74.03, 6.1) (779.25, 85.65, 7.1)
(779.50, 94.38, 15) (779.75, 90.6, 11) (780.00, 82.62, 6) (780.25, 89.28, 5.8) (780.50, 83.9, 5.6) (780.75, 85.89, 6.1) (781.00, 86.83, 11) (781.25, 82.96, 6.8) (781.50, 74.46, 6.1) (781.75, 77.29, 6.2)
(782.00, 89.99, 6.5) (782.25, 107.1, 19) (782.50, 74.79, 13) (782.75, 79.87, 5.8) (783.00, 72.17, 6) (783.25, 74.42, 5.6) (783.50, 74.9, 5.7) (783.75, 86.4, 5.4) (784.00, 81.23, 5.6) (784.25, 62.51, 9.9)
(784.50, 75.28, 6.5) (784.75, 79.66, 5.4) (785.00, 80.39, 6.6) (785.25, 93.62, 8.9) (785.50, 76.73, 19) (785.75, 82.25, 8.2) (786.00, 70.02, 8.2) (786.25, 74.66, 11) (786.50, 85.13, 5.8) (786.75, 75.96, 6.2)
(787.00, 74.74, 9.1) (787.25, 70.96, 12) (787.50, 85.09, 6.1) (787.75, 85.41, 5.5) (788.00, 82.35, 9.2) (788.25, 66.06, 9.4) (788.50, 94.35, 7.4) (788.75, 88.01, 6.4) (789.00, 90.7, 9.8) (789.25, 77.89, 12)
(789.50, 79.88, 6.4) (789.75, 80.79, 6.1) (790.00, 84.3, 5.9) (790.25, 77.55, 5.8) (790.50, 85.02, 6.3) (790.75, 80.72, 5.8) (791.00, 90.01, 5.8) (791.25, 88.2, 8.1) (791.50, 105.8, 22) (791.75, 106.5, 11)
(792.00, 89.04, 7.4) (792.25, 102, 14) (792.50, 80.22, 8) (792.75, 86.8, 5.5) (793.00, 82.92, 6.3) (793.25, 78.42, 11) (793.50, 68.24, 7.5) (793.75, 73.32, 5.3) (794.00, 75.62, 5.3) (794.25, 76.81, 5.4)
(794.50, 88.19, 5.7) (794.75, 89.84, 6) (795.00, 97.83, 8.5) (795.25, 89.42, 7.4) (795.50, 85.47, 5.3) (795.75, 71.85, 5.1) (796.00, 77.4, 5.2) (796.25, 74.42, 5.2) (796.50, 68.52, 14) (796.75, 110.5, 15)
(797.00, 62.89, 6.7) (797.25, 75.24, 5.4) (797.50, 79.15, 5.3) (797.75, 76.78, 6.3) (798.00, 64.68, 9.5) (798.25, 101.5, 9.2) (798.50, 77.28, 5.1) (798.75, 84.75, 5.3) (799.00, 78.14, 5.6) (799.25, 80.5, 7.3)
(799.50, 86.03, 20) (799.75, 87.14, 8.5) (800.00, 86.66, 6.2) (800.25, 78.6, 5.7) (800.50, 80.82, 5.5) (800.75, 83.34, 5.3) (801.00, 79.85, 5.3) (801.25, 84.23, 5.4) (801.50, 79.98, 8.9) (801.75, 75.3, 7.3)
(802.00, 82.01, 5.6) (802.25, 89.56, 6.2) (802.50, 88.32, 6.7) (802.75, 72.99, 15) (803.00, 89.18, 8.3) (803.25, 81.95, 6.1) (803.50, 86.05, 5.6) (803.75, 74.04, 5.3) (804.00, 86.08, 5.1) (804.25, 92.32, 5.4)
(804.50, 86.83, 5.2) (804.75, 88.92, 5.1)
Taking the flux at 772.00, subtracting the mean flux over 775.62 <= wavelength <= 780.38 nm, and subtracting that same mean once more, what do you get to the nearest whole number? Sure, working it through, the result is -59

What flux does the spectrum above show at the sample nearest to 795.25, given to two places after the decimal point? 89.42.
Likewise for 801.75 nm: 75.30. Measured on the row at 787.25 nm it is 70.96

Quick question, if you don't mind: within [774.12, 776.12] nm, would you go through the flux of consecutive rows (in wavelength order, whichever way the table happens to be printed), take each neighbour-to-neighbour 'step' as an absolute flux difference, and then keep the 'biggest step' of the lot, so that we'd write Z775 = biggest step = 19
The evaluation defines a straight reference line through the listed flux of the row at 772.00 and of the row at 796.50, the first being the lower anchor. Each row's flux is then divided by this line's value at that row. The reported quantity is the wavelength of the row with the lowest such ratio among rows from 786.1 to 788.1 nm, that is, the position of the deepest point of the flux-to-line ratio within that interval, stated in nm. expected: 787.25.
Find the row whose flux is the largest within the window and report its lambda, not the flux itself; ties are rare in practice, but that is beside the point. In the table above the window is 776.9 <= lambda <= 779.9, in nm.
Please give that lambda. 779.50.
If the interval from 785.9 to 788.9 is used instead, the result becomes 788.50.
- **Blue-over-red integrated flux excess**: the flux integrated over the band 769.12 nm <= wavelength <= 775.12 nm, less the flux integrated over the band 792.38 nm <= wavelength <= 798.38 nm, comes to 12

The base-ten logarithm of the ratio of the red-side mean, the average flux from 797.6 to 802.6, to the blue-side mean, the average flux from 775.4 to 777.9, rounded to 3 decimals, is 0.008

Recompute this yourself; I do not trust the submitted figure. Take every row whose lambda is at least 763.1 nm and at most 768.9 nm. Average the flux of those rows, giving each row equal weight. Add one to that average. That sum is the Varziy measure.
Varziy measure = 86.5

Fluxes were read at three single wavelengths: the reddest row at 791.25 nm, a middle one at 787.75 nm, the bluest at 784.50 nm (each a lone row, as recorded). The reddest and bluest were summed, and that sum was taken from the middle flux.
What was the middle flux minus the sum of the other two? -78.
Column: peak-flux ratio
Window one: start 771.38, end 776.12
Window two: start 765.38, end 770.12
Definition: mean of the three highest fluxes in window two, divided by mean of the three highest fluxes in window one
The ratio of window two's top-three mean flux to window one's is 0.99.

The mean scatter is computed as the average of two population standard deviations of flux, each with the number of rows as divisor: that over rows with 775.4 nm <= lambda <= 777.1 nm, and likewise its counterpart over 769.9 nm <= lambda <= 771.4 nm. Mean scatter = 6.5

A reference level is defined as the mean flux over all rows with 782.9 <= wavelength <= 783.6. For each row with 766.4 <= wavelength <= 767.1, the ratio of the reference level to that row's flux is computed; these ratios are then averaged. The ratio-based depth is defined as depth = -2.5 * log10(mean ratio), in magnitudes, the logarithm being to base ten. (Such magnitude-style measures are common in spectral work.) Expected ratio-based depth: 0.16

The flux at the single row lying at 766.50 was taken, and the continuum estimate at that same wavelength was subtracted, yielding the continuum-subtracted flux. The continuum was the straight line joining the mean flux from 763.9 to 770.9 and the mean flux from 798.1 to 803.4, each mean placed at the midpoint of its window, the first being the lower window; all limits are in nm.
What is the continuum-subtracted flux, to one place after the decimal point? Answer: 8.9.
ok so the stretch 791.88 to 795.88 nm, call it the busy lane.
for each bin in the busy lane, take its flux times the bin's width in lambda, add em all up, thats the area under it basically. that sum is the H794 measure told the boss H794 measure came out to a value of 334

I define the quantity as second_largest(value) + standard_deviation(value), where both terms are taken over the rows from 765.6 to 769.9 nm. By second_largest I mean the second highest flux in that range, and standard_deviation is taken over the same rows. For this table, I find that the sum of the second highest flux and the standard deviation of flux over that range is 106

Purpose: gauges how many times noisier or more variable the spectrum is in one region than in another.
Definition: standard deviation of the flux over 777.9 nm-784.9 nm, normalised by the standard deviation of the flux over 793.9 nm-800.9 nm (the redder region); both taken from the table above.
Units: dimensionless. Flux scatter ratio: 0.88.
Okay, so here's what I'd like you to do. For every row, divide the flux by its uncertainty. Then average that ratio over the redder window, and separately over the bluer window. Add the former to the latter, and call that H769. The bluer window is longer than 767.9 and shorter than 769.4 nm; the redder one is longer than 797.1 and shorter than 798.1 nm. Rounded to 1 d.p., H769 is 24.6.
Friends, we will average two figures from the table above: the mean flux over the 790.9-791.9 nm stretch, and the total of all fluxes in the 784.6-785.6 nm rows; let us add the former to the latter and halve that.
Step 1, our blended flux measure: 214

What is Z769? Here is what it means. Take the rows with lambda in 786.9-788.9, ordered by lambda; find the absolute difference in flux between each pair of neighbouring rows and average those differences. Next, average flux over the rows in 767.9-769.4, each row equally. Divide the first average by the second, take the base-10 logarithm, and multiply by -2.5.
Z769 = 2.256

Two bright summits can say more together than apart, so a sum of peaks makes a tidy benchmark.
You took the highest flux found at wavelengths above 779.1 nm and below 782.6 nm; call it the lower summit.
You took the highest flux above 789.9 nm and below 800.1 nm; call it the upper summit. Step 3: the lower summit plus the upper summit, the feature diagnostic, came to 218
